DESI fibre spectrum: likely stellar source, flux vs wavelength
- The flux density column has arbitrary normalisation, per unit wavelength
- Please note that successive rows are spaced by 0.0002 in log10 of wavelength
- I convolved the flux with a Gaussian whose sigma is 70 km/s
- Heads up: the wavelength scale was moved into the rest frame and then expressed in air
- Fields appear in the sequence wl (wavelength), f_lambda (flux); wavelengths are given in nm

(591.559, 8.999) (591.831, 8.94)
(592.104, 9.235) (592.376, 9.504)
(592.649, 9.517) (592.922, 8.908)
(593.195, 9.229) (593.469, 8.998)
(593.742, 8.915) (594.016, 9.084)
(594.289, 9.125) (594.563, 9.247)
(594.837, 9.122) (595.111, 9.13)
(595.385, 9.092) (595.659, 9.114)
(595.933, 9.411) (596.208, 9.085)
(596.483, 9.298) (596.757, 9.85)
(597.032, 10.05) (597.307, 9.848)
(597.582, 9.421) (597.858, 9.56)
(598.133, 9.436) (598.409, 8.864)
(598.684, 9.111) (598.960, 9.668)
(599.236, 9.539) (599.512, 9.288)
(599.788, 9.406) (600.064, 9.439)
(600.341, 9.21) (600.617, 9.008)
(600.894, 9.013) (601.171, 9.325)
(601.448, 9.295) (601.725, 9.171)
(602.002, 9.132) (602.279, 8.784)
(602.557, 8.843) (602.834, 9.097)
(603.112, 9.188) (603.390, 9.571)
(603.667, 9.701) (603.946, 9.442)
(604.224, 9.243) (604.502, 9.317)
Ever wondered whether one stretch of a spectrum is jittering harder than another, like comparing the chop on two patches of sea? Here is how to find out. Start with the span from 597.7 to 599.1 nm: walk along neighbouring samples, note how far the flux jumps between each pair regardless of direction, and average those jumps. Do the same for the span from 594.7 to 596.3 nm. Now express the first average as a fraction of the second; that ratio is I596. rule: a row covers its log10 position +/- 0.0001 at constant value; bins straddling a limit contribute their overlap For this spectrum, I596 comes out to 2.7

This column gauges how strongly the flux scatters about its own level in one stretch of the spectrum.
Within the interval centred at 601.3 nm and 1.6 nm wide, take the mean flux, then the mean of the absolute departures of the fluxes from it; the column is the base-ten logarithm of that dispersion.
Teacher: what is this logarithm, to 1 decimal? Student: -1.0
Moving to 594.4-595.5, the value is -1.3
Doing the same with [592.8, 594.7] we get -0.9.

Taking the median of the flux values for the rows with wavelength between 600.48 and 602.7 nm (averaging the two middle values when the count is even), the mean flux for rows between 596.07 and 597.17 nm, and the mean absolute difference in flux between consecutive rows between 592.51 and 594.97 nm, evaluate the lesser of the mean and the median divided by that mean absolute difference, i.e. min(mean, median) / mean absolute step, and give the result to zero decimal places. 43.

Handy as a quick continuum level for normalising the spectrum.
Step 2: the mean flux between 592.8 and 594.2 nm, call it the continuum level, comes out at 9.03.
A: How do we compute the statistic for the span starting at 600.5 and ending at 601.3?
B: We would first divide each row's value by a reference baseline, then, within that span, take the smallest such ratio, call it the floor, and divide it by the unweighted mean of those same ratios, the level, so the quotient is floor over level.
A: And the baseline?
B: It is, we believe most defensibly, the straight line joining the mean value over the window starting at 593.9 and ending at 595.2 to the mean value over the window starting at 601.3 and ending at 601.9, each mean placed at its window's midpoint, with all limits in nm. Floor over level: 0.989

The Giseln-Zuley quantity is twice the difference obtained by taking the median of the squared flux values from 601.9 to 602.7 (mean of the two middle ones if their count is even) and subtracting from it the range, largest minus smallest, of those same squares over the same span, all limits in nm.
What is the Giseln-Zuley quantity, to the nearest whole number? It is 144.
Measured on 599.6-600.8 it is 157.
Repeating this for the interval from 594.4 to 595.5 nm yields 161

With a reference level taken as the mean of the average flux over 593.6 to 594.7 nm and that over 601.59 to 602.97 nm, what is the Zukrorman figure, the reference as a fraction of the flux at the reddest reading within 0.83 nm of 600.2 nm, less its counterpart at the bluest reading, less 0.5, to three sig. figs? -0.470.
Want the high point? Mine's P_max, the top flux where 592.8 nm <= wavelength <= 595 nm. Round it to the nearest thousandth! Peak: 9.247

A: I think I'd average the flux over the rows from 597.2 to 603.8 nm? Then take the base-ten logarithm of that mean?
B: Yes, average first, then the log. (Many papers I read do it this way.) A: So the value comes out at 0.968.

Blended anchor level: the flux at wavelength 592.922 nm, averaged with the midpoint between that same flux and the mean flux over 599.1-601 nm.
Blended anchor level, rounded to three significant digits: 9.00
